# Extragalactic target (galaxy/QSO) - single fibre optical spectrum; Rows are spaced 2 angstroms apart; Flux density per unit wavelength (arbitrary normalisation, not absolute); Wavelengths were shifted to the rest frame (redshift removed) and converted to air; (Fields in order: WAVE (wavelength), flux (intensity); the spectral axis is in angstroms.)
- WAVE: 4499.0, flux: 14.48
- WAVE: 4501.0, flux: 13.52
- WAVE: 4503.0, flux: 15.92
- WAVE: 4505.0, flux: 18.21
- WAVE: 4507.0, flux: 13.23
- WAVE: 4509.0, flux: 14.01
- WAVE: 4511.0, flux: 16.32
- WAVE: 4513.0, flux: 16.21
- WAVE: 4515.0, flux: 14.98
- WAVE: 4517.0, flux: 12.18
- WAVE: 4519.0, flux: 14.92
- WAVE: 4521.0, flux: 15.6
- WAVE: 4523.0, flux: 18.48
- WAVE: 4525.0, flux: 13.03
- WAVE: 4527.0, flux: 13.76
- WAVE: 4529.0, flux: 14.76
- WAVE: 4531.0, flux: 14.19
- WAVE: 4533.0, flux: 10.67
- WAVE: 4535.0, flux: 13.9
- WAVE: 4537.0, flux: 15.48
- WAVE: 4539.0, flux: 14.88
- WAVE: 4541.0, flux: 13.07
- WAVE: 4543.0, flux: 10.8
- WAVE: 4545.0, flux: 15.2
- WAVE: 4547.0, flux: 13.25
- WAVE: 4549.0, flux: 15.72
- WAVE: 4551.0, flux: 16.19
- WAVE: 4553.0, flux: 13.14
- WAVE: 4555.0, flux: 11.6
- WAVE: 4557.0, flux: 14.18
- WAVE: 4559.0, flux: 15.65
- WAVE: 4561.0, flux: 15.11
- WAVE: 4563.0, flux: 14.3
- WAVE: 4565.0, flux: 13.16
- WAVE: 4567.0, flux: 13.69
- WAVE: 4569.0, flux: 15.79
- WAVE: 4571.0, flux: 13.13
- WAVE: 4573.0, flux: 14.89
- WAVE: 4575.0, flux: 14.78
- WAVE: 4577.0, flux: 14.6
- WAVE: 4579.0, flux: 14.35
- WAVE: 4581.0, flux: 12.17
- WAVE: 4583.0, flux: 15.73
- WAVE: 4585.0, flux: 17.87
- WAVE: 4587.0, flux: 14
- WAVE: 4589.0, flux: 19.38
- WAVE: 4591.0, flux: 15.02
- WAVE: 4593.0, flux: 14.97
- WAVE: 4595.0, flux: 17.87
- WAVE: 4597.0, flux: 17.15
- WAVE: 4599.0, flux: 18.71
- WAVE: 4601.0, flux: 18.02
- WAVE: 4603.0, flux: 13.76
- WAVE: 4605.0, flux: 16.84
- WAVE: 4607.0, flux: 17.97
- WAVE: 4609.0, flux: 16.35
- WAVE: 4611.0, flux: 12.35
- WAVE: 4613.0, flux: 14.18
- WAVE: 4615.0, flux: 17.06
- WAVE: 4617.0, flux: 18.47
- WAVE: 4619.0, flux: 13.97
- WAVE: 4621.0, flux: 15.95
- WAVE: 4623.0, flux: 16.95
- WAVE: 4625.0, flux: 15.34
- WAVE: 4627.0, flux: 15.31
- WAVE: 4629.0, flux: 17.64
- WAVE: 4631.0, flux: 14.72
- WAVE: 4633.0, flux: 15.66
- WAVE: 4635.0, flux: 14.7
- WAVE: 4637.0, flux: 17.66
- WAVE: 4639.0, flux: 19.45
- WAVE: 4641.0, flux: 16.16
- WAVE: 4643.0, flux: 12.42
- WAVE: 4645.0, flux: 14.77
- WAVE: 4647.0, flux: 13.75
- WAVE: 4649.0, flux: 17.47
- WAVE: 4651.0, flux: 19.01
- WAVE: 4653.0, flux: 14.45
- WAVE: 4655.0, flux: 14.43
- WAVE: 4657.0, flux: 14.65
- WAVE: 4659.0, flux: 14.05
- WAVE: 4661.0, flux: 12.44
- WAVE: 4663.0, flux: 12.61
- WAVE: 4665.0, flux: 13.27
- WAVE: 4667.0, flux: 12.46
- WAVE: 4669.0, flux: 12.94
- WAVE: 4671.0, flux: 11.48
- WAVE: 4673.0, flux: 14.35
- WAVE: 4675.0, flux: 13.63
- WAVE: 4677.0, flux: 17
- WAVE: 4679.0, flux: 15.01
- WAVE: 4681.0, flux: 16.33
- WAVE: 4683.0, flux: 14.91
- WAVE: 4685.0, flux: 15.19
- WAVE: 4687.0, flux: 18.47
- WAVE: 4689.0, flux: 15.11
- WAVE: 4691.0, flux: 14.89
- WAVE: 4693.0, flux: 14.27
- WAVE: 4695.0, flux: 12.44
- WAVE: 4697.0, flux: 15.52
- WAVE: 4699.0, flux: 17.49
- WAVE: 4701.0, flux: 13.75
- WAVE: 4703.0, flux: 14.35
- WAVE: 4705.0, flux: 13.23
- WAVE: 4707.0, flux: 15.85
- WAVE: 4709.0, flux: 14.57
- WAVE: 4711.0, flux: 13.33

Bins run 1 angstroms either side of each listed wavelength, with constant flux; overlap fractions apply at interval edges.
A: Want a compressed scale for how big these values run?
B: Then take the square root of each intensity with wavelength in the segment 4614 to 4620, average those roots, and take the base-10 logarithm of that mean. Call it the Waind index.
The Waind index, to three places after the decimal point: 0.608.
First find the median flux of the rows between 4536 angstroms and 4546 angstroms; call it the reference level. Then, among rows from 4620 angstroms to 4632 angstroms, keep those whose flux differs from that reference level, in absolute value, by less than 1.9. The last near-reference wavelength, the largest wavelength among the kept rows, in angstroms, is 4631.0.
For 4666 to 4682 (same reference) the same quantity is 4681.0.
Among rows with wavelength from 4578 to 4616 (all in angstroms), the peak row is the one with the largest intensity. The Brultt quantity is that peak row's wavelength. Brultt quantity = 4589.0 angstroms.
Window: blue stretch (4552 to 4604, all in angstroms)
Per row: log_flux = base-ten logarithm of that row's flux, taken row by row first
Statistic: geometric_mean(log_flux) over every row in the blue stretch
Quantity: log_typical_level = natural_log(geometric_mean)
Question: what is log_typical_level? 0.161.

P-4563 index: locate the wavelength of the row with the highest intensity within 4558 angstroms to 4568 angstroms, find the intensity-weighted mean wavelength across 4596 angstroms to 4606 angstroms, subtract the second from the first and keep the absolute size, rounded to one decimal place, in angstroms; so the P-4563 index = 41.9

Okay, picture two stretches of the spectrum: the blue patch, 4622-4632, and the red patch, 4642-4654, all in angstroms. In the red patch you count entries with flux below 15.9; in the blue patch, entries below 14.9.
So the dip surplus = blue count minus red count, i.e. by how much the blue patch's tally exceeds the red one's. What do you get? -3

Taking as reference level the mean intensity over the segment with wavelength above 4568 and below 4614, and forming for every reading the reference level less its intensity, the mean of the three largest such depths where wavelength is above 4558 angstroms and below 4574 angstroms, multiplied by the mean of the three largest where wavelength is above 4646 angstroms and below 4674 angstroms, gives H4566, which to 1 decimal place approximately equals 8.2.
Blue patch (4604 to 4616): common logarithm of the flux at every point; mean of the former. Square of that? 1.43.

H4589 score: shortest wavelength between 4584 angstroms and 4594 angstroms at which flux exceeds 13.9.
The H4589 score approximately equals 4585.0 angstroms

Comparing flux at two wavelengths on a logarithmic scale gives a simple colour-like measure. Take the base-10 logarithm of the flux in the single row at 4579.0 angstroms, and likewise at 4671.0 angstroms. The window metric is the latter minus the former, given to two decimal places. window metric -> -0.10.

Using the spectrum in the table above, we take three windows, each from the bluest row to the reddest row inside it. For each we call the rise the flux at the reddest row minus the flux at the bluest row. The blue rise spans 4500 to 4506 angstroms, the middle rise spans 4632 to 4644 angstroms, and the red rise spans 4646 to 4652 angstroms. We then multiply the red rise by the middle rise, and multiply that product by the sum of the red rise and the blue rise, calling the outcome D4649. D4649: -170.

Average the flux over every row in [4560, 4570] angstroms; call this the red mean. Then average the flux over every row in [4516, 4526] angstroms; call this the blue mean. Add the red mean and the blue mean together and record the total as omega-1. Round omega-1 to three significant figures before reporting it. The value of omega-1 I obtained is 29.3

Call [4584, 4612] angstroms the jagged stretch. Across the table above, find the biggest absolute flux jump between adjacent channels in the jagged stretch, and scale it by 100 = 538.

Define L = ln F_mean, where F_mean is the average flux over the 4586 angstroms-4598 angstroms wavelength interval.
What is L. 2.80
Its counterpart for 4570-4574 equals 2.64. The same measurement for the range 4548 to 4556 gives 2.65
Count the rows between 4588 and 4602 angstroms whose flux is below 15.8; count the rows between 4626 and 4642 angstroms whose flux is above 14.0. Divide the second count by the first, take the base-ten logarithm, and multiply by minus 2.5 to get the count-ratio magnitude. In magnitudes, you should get -1.5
